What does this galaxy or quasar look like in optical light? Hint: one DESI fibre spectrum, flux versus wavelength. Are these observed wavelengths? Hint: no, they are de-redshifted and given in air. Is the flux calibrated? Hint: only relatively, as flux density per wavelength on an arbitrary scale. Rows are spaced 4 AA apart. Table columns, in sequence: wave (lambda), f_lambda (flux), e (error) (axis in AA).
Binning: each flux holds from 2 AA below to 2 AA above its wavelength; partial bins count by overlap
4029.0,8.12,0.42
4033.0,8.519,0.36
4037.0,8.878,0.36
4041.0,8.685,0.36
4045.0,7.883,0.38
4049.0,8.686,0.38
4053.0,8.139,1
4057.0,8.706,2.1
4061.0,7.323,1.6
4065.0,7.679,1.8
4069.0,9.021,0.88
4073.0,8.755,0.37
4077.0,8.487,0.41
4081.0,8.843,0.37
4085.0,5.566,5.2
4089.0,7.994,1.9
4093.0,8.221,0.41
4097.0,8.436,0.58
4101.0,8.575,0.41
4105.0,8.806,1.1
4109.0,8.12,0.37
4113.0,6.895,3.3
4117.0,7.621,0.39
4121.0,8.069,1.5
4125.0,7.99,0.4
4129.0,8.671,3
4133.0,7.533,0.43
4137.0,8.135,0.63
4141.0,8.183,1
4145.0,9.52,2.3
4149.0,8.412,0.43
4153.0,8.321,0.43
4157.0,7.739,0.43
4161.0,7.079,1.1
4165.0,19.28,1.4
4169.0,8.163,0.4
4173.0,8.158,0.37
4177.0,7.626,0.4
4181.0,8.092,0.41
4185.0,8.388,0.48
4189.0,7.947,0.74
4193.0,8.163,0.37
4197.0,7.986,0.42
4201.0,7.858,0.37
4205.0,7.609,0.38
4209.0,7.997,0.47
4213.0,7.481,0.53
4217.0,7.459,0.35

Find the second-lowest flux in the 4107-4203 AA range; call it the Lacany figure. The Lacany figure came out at 7.079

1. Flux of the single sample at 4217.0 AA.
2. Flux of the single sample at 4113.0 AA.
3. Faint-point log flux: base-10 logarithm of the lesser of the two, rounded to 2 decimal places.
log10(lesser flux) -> 0.84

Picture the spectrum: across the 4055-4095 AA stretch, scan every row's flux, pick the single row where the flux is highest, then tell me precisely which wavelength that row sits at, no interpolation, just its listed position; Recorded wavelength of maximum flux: 4069.0 AA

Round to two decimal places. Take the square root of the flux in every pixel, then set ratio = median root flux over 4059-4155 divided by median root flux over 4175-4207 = 1.01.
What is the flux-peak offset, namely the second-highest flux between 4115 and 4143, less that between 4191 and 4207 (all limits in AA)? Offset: 0.2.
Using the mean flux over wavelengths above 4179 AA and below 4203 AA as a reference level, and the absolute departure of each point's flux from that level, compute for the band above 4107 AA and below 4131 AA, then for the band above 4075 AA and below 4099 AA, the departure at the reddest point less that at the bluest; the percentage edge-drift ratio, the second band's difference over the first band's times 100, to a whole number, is -9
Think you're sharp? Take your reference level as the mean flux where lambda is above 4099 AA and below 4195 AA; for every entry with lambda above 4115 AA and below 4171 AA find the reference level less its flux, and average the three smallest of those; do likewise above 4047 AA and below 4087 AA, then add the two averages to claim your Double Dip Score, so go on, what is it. -4.24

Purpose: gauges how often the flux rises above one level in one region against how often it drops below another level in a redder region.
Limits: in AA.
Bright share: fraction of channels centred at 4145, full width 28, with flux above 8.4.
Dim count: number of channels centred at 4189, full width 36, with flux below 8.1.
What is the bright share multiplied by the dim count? 1.7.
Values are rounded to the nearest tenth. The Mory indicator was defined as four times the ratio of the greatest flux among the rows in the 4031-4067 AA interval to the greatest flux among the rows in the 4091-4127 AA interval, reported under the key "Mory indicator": 4.0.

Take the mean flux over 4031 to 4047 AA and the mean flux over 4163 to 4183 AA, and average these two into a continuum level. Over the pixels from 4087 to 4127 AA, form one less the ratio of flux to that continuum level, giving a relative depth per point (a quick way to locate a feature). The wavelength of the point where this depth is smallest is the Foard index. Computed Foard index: 4105.0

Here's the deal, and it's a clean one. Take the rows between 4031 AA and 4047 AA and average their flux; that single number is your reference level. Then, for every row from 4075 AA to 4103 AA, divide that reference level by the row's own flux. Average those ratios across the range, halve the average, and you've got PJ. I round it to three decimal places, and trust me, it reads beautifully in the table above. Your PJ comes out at 0.541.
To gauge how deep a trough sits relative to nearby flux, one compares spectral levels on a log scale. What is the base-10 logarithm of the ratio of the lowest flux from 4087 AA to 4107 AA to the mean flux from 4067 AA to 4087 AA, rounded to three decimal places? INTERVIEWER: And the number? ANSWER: -0.008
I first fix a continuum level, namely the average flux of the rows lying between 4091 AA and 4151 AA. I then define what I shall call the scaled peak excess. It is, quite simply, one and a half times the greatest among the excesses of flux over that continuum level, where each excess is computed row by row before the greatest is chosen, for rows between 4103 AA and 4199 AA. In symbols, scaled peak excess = 16.6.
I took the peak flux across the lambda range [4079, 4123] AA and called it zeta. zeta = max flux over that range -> 8.843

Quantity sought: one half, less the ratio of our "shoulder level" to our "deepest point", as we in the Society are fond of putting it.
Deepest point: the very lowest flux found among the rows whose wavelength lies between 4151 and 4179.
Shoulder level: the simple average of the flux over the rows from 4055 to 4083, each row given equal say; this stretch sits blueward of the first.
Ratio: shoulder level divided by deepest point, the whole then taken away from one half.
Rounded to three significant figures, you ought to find -0.687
